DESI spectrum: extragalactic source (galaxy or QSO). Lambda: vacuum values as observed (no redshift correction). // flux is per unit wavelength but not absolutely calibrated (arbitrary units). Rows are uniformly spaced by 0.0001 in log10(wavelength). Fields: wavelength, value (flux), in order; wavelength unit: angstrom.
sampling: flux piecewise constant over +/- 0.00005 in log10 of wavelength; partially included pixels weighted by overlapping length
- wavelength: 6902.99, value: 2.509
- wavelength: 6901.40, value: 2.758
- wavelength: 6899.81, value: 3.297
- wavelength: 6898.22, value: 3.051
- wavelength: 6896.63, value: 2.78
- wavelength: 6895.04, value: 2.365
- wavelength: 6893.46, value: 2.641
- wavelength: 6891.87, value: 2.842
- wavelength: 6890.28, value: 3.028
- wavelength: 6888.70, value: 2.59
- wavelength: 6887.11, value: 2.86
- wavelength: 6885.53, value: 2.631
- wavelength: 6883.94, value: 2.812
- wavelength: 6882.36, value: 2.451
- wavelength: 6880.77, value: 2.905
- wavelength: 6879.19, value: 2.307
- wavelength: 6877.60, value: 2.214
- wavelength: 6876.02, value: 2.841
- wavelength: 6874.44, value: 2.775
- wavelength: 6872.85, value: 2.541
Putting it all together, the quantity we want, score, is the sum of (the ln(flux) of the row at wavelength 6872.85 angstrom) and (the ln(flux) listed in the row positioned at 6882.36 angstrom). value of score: 1.83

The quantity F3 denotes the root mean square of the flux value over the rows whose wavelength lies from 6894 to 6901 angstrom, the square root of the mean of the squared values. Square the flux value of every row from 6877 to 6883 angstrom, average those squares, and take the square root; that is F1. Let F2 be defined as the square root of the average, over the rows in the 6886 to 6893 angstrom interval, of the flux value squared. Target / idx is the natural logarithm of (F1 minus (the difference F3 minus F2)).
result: 0.89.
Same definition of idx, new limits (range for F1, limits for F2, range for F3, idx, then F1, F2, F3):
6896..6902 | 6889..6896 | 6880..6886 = 1.10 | 3.0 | 2.73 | 2.71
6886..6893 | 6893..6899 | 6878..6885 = 1.07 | 2.8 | 2.72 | 2.63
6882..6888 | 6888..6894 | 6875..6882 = 1.06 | 2.7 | 2.78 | 2.59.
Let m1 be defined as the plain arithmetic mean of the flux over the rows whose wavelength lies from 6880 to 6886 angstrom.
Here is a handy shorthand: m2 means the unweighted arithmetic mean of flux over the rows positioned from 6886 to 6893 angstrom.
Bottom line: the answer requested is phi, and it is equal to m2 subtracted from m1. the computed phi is -0.1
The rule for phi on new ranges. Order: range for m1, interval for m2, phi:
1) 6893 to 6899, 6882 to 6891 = 0.0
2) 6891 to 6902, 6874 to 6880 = 0.3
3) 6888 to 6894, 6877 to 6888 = 0.2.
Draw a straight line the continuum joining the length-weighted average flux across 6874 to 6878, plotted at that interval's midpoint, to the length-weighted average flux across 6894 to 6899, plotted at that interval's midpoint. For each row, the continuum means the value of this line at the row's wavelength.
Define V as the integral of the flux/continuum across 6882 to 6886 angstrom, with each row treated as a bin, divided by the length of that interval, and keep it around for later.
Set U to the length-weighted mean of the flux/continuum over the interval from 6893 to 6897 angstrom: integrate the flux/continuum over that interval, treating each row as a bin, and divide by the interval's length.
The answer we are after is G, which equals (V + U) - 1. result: 0.94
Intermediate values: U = 0.946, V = 0.99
